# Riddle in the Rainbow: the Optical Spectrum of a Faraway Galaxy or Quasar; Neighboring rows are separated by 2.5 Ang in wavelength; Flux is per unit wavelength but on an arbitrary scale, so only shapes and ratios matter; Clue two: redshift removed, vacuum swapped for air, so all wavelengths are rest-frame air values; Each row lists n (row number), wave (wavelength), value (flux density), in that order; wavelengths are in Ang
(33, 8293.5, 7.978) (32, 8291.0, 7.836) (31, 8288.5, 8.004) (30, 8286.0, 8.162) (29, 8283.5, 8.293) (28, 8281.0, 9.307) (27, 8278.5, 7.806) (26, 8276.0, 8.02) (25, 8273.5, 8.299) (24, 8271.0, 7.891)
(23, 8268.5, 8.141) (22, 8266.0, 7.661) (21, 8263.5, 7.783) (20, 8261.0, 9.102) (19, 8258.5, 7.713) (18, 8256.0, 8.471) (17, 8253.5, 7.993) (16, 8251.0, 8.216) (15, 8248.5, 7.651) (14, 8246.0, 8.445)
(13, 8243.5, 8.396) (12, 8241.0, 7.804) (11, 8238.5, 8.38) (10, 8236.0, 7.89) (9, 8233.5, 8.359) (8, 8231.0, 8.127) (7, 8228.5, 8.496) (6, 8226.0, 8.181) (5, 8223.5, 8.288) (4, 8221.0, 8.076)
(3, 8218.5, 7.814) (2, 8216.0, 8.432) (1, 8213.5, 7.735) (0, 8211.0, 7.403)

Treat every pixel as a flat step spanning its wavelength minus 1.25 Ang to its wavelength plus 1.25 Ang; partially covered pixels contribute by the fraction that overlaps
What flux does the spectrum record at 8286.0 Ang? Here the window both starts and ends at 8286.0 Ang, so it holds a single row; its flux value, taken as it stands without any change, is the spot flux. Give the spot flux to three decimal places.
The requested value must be 8.162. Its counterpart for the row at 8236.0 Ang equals 7.890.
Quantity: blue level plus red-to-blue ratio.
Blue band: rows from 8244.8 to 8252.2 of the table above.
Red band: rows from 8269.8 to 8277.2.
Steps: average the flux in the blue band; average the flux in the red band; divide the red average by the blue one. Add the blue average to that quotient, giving 9.10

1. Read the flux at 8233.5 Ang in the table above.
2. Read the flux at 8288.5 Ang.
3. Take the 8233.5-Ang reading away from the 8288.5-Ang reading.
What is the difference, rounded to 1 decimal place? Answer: -0.4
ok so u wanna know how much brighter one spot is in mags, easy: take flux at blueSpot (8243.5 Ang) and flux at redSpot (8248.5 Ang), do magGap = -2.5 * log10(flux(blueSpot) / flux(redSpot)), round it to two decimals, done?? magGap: -0.10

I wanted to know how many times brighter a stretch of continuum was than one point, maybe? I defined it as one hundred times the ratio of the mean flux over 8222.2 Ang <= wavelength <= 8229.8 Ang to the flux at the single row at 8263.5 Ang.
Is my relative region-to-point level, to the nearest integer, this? 107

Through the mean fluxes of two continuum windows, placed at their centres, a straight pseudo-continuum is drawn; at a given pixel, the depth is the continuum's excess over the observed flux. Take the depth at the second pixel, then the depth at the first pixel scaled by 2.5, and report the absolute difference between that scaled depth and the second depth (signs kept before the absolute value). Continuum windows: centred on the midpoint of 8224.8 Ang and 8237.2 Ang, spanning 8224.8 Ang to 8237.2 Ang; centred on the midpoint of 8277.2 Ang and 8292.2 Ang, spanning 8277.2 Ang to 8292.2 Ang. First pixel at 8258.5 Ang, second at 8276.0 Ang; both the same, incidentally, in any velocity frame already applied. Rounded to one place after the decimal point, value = 1.1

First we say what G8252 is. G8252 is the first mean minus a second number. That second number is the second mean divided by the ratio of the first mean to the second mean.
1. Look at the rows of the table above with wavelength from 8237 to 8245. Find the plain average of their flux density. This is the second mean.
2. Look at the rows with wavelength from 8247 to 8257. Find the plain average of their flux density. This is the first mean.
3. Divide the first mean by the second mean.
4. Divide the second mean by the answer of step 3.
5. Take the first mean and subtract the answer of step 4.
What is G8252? -0.22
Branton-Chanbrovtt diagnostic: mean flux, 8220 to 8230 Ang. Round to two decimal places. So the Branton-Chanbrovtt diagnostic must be 8.26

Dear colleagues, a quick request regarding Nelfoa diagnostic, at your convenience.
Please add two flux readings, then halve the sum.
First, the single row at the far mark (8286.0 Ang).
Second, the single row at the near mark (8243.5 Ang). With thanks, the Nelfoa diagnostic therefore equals 8.3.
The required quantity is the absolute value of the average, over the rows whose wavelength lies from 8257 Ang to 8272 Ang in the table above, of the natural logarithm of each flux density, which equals 2.08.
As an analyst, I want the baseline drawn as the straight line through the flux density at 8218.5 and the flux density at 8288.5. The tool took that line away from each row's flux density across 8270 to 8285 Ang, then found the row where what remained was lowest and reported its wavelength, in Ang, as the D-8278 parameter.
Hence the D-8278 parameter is 8278.5 Ang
